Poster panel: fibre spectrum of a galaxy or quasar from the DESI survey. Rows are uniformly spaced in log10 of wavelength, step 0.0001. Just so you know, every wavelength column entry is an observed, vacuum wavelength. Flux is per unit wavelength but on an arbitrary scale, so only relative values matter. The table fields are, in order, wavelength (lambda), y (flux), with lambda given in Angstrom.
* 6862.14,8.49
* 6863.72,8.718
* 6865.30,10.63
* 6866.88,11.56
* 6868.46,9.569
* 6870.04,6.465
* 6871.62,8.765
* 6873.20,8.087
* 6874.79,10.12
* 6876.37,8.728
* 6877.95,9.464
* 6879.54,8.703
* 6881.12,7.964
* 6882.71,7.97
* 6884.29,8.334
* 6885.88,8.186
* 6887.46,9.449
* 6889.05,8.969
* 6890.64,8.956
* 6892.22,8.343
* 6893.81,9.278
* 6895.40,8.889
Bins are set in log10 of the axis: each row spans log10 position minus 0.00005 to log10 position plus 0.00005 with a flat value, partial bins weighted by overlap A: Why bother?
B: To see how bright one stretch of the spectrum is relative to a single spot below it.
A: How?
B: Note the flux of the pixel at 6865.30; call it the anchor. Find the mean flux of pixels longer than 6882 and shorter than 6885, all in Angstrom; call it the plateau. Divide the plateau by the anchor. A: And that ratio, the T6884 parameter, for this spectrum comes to 0.77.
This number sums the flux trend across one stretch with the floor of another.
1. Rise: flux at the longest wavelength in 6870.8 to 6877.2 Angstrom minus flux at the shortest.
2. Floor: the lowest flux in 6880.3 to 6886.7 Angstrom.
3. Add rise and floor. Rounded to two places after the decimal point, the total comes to 7.93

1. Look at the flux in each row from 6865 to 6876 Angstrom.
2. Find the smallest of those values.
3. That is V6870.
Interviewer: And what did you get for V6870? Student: 6.465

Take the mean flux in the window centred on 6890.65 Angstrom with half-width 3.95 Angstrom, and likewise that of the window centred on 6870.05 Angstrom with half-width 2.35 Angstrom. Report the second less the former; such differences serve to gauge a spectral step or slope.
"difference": -0.7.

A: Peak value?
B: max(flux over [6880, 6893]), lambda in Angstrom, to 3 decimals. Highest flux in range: 9.449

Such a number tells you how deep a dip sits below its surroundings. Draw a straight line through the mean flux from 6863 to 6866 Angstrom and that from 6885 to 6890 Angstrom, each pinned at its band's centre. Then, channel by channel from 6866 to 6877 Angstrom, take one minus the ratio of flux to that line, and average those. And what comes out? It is 0.04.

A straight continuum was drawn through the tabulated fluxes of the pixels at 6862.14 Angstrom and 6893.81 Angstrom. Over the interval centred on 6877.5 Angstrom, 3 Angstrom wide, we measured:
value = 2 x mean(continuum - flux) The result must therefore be -0.5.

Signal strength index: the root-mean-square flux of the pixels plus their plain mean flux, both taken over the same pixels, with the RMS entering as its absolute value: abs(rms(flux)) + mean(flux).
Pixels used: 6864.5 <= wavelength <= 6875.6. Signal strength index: 18.8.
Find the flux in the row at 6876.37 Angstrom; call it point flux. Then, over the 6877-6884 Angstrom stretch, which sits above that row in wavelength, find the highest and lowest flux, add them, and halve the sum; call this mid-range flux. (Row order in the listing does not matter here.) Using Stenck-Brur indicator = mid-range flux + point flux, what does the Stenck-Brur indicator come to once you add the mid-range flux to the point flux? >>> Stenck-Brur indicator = 17.4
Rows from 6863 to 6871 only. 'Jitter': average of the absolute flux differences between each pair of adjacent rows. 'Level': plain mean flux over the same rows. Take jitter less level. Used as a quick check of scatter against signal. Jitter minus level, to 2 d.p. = -7.40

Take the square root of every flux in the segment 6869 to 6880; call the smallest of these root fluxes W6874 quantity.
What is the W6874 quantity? 2.54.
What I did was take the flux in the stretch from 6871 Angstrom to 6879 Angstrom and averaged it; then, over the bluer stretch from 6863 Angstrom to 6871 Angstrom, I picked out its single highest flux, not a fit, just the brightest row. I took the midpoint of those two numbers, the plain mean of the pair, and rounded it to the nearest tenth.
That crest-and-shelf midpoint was 10.3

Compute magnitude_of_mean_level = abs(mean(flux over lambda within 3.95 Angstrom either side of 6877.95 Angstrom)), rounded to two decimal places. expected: 9.00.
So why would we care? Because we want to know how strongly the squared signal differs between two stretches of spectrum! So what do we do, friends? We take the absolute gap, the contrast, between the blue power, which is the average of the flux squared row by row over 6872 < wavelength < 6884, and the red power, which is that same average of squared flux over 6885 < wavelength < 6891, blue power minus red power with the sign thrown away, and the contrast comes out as 3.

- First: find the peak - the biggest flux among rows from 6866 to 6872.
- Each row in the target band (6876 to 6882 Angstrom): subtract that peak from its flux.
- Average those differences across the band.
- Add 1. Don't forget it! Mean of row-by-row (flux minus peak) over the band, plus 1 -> -1.85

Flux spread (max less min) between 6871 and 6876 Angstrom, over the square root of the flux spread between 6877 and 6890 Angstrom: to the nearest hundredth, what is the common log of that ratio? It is 0.22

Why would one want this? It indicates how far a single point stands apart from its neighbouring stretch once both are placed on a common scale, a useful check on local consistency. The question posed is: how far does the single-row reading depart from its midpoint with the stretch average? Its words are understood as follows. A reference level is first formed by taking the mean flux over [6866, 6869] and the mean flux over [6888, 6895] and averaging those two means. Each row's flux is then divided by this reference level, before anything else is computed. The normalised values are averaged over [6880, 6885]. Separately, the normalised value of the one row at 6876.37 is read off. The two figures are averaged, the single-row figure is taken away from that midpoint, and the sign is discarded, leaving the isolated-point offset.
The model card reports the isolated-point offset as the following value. 0.03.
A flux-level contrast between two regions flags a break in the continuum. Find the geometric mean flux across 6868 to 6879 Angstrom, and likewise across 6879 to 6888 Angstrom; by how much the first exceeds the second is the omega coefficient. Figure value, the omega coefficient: 0.2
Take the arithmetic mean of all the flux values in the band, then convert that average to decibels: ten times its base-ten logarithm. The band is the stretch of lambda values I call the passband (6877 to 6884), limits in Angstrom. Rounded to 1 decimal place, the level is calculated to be 9.3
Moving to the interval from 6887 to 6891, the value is 9.6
